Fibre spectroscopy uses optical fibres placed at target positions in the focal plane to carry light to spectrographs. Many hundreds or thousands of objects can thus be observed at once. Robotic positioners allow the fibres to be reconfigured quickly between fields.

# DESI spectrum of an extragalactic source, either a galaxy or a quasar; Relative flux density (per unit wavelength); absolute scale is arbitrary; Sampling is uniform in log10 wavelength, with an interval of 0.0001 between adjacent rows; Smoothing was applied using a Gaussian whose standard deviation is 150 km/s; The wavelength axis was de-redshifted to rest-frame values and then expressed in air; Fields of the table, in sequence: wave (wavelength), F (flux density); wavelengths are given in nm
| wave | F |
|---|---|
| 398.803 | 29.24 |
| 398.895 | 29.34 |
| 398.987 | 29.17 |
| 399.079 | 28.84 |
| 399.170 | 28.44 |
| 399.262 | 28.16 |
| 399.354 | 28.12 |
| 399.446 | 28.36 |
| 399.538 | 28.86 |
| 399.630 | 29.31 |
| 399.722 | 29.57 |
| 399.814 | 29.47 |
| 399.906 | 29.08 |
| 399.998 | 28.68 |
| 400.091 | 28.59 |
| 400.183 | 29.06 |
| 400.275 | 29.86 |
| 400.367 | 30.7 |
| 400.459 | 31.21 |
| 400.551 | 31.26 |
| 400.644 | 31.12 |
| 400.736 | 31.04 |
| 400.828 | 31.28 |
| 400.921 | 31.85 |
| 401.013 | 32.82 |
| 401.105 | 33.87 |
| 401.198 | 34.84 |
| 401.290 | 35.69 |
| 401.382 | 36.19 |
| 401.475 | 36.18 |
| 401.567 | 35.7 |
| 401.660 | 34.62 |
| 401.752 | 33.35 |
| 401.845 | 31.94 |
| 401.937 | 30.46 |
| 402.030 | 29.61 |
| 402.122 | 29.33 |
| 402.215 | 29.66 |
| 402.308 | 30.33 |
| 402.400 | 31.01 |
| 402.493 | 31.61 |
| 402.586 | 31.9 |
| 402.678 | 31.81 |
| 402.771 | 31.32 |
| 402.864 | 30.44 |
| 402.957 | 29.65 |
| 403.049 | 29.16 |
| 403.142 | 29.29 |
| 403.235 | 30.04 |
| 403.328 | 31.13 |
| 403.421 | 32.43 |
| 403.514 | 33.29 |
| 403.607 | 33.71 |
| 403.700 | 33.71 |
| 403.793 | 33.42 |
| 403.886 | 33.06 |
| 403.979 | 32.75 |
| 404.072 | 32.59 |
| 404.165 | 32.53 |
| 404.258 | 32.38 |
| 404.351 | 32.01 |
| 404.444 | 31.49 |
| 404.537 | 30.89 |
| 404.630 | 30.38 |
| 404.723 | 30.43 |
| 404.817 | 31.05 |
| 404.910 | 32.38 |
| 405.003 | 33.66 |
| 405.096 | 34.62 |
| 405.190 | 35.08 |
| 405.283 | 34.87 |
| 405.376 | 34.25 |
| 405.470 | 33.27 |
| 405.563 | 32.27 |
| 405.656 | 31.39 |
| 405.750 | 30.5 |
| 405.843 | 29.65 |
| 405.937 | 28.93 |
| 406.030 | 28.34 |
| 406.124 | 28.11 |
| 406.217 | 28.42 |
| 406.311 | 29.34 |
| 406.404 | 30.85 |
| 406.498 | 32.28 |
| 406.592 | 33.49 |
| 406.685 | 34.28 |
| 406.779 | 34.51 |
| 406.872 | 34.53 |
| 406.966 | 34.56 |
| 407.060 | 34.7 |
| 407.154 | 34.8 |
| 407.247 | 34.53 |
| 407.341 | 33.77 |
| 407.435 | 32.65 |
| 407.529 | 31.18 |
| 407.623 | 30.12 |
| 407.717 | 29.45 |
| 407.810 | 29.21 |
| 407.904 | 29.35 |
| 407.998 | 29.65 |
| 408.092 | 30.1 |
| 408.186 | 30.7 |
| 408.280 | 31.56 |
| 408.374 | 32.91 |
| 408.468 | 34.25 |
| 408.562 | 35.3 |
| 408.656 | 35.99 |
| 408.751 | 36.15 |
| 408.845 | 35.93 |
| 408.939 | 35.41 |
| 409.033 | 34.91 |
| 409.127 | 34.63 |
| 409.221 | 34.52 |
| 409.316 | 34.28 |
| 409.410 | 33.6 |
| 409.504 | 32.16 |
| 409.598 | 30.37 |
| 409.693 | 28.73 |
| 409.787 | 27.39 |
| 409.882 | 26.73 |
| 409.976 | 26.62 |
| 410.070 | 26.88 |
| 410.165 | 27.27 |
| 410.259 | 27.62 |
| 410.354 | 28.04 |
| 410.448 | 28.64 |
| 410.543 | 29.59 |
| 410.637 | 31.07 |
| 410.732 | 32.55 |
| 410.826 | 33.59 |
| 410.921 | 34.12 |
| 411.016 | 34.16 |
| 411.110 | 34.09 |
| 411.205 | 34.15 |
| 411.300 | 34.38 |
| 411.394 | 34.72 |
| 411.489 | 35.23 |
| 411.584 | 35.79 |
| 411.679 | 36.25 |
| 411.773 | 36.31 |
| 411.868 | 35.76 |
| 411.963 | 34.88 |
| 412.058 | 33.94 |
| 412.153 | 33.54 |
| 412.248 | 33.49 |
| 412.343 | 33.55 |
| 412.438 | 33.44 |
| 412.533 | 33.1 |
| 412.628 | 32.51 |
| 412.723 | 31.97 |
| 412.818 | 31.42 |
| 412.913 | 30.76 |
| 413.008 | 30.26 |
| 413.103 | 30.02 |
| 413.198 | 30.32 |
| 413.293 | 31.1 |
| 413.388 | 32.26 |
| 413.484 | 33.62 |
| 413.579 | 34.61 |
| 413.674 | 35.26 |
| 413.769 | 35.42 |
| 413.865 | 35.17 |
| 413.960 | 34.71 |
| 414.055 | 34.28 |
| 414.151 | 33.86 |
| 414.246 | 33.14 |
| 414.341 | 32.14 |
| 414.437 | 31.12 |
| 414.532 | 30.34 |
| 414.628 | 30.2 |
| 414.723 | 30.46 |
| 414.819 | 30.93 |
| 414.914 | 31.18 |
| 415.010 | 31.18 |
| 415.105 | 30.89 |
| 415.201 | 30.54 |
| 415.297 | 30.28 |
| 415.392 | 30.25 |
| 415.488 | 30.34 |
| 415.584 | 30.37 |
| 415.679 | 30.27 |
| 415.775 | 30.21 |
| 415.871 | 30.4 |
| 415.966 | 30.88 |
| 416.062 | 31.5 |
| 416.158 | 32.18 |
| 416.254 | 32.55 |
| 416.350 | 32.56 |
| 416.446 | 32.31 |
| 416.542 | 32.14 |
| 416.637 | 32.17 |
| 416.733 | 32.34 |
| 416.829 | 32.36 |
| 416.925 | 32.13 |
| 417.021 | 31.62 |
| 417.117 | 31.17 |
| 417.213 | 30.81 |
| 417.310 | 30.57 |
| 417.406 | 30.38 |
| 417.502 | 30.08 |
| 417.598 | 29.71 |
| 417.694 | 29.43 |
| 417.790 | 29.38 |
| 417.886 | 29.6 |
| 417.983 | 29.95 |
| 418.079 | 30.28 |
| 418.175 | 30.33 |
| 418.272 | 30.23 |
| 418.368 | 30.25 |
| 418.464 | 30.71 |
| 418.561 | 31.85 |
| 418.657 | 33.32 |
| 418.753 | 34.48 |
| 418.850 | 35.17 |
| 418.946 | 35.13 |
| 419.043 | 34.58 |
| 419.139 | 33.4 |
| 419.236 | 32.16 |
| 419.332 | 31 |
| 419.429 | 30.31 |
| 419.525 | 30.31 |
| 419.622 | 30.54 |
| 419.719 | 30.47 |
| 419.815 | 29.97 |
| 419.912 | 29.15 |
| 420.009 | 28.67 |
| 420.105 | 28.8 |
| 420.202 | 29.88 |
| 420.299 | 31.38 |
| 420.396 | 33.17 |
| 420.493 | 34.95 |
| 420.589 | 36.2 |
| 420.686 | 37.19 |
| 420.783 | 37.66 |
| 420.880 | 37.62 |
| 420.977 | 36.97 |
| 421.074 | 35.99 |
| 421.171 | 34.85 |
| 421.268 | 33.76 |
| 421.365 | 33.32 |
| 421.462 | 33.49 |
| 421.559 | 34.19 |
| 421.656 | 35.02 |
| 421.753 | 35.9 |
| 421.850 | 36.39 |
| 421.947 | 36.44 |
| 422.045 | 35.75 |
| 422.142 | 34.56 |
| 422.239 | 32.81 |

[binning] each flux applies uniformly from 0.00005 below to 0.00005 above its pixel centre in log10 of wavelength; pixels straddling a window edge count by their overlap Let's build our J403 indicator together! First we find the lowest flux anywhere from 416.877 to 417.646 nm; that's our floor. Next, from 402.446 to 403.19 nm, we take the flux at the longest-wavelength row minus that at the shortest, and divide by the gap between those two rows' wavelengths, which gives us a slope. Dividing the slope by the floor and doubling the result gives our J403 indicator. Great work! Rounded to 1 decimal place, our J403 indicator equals -0.2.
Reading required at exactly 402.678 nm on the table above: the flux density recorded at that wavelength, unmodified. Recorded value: 31.81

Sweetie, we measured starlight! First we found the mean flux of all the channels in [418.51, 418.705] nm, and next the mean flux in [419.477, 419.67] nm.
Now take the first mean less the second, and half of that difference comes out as 1.1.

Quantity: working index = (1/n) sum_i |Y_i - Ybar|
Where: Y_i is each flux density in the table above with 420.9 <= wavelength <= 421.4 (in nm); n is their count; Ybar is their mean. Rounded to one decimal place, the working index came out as 1.2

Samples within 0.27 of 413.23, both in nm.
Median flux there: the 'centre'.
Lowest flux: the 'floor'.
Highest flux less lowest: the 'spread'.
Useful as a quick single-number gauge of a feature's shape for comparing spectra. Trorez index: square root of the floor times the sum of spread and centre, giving 32.1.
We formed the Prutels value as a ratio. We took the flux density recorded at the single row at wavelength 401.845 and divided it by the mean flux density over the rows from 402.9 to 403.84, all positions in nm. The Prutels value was 1.01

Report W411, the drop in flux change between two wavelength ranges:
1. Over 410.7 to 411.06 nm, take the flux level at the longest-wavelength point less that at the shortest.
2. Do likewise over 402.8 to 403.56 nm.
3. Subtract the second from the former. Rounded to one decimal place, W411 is -1.2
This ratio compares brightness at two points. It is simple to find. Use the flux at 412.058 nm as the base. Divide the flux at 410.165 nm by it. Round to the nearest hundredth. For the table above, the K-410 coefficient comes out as 0.80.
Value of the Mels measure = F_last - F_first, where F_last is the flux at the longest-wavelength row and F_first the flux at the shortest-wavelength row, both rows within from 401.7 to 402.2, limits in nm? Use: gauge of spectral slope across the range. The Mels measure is -4.0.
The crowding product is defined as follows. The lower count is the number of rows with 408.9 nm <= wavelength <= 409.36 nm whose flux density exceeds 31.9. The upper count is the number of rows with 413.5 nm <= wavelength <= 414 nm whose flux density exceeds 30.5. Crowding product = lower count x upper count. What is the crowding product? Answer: 25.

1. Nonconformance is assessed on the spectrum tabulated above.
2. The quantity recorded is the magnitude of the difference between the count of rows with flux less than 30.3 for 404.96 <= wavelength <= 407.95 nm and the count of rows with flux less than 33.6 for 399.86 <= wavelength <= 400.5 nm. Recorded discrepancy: 3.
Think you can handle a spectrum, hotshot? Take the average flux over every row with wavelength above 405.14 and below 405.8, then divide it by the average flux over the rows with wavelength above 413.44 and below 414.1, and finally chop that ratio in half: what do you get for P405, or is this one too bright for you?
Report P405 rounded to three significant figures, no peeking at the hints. 0.476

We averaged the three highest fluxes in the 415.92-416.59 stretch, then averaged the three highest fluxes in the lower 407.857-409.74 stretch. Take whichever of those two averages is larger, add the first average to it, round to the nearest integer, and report 68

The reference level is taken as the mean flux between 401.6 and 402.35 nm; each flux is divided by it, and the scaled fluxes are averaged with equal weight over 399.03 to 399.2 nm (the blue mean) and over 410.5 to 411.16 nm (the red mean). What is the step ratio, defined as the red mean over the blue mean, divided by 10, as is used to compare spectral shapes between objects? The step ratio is 0.114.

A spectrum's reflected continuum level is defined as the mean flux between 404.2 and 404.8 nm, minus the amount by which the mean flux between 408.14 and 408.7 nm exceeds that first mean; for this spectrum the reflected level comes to 29.1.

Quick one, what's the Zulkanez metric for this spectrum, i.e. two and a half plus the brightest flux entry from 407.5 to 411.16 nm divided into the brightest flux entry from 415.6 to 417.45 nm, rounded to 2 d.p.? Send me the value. 3.40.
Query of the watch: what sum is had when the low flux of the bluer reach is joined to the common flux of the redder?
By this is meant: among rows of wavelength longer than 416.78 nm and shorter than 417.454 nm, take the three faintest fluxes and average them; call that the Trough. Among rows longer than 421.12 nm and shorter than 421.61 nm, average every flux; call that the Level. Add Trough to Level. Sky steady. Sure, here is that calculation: 64.5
